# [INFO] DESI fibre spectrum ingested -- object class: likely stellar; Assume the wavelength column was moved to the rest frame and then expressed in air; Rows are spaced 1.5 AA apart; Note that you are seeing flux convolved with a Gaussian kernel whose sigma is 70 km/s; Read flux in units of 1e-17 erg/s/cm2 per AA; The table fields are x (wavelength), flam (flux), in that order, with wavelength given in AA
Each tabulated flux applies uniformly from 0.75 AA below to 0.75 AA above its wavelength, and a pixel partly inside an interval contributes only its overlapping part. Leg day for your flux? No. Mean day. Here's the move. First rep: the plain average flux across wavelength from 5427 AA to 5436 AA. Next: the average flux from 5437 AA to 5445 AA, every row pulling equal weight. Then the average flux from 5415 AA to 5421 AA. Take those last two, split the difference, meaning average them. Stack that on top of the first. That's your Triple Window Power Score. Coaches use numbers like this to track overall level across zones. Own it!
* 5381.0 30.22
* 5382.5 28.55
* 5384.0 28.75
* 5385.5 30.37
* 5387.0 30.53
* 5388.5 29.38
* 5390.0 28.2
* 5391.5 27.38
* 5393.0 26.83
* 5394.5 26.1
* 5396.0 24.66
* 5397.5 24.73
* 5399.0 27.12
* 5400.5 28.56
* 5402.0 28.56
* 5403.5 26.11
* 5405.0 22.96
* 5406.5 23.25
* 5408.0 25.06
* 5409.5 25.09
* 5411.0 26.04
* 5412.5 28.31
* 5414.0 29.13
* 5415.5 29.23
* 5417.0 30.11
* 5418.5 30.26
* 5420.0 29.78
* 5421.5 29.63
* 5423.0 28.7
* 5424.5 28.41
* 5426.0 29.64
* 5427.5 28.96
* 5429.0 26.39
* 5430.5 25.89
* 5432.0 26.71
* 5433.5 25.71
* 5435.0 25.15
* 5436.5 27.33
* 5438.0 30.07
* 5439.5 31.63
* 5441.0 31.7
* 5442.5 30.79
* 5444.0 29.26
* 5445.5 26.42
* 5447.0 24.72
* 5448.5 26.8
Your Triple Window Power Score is 57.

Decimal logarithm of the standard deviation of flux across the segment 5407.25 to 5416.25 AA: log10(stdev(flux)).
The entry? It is 0.3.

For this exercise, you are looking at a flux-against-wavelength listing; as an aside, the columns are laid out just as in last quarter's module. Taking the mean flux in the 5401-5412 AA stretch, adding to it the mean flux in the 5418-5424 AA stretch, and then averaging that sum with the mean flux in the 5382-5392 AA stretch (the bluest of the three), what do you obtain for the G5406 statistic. 42.0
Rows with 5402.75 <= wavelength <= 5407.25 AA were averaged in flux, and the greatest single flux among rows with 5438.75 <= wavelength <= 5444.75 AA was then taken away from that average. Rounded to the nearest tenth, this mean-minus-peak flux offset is -7.6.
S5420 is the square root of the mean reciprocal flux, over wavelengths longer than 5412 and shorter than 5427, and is 0.185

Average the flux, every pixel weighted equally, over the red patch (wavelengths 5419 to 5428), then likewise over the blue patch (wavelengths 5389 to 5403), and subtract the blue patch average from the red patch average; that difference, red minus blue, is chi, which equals 2.3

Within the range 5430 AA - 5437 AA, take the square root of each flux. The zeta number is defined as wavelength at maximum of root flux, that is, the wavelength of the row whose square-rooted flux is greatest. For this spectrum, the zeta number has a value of 5436.5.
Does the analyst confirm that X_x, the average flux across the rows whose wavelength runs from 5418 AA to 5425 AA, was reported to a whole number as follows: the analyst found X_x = 29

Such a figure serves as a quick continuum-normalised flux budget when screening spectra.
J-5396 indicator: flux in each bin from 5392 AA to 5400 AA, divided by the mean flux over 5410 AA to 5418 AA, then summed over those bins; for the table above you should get 4.5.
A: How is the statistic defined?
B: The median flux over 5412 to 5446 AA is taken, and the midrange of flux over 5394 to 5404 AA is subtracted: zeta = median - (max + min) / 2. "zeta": 3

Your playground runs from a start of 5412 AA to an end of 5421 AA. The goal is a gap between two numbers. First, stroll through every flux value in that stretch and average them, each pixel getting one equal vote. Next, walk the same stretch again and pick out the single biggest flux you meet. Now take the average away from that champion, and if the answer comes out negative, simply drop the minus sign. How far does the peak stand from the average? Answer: 0.8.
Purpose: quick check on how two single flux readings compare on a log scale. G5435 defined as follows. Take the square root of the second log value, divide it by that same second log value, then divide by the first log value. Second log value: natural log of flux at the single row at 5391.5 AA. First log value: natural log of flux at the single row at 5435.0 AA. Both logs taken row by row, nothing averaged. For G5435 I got 0.170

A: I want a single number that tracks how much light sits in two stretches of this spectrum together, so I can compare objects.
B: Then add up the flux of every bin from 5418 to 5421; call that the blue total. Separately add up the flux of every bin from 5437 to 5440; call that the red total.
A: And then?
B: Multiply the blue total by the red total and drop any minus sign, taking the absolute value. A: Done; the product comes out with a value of 3704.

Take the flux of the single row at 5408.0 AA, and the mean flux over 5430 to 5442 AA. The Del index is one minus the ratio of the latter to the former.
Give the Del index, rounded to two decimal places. -0.12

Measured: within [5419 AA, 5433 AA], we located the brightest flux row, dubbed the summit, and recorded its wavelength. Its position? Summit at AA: 5420.0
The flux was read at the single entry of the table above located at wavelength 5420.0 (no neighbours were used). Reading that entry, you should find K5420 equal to 29.78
